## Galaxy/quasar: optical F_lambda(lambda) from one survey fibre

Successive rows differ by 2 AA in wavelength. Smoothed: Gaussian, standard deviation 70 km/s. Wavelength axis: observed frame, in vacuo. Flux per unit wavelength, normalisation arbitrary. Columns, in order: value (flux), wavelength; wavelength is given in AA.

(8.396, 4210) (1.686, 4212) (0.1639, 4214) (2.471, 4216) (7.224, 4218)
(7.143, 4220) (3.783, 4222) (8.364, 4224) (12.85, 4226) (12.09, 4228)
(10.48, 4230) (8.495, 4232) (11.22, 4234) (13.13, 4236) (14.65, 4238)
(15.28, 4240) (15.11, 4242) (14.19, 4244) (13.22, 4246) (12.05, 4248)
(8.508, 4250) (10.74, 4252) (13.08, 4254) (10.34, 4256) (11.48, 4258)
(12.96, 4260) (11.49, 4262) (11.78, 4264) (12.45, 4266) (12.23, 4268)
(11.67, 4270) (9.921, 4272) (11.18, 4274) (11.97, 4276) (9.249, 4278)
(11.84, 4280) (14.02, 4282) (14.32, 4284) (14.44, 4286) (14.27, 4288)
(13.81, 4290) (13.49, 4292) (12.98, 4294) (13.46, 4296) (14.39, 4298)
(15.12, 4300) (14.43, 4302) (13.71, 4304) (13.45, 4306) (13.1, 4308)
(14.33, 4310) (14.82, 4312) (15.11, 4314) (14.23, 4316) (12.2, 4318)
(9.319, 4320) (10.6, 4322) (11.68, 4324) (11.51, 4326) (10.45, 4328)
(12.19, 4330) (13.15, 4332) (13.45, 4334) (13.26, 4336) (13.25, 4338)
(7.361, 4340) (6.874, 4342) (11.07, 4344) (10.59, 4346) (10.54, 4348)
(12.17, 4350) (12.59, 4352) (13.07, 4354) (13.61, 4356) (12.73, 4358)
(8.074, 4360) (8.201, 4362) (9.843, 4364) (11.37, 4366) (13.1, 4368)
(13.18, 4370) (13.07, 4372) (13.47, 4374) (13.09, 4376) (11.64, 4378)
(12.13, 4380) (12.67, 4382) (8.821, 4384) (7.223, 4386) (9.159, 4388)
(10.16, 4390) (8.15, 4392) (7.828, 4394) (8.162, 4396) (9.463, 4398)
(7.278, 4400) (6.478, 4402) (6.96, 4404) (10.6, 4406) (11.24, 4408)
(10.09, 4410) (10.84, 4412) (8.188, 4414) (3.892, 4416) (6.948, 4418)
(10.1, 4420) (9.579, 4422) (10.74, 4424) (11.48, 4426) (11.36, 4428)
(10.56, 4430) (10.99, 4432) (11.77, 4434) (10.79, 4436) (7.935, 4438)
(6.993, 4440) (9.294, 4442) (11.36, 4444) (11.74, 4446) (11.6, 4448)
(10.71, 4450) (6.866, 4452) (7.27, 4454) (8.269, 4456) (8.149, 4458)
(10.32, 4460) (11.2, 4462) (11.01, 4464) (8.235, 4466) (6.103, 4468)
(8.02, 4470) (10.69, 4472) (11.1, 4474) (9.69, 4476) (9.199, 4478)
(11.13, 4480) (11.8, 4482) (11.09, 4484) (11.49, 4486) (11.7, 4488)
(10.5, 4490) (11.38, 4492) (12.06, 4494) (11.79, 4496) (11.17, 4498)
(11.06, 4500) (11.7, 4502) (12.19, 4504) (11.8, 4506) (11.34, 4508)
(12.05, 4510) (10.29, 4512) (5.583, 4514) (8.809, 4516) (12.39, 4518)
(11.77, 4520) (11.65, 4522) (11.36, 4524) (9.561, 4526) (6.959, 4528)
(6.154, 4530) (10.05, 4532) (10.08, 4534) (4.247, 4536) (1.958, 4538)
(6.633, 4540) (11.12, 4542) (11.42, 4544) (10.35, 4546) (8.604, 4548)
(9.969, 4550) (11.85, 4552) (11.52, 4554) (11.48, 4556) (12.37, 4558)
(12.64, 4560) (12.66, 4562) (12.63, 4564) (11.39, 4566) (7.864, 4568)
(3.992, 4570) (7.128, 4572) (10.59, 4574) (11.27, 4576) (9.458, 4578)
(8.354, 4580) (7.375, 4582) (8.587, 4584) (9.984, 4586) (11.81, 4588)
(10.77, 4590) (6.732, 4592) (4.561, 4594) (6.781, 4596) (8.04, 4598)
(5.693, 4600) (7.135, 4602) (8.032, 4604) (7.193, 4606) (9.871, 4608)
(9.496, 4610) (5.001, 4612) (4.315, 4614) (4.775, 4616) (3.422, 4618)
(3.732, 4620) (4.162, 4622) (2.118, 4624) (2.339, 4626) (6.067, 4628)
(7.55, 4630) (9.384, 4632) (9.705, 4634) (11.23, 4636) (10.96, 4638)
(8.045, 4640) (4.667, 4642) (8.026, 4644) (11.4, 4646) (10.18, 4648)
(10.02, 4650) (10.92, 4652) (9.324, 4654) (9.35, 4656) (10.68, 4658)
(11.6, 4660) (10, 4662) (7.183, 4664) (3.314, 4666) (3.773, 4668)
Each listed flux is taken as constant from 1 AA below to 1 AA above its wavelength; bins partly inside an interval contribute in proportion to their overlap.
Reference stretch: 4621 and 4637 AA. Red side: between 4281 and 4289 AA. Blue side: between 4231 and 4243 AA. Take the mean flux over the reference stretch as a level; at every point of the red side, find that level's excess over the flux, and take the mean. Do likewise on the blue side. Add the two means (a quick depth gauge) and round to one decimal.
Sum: -14.1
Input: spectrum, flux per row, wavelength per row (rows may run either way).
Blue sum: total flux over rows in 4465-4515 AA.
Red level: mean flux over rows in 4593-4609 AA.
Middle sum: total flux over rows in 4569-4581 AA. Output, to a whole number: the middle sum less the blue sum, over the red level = -30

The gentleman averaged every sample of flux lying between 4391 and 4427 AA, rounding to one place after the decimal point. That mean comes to 8.8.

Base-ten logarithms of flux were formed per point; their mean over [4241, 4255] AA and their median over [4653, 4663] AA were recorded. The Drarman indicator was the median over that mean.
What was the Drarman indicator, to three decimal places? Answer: 0.920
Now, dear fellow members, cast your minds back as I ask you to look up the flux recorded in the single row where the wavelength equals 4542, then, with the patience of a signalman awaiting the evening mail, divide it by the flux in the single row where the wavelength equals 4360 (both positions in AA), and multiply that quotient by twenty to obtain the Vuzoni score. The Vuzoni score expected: 28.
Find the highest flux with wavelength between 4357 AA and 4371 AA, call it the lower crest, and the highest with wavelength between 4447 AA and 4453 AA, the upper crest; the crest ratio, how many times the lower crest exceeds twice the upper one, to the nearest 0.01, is 0.57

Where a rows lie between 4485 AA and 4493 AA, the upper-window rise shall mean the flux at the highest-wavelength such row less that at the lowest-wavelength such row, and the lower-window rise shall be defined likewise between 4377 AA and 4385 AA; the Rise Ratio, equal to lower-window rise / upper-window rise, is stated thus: 26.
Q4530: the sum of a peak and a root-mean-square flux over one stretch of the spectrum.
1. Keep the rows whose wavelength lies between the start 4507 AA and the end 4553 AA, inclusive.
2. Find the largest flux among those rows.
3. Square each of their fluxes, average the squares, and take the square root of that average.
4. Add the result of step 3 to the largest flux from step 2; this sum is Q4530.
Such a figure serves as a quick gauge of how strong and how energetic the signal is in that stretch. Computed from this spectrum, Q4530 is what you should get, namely 22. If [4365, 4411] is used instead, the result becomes 24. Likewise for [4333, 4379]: 25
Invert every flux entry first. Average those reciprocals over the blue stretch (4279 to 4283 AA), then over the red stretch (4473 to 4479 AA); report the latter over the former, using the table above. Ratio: 1.29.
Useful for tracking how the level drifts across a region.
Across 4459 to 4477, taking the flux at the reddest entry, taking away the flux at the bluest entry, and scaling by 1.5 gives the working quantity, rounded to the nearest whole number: -1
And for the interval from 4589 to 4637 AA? 1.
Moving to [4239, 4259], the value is -6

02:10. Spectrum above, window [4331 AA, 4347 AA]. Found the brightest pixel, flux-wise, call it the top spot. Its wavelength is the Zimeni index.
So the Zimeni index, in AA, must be 4334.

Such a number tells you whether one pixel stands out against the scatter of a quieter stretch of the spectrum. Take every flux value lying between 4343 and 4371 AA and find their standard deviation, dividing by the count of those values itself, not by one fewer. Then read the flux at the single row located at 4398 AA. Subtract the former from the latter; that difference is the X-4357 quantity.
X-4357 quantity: 7.7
